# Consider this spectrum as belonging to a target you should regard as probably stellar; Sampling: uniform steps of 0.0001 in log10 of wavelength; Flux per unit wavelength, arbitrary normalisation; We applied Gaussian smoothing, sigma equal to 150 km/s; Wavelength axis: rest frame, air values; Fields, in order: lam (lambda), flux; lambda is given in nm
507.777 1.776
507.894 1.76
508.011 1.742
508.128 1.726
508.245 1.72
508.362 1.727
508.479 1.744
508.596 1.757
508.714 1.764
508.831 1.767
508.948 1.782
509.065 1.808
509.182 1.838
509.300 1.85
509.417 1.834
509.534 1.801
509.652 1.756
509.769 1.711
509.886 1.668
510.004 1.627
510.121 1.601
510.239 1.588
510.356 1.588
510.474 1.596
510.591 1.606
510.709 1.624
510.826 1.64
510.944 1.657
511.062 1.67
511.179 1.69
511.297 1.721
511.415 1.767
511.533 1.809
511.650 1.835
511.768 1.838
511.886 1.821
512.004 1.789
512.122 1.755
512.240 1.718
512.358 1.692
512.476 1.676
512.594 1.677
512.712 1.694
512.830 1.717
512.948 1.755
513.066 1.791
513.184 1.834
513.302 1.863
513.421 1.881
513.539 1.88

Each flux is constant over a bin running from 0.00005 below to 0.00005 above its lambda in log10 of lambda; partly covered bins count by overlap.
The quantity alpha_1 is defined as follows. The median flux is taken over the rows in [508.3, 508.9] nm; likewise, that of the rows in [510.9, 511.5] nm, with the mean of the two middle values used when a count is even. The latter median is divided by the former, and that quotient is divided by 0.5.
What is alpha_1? 1.92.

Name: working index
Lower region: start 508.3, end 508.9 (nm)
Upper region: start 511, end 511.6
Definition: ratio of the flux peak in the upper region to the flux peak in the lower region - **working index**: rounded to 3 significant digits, 1.02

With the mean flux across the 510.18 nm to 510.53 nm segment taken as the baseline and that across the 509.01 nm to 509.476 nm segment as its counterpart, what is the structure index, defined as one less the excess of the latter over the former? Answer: 0.76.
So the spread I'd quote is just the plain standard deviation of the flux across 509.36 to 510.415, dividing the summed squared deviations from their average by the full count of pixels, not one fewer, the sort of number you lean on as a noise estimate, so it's 0.089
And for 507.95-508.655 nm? 0.013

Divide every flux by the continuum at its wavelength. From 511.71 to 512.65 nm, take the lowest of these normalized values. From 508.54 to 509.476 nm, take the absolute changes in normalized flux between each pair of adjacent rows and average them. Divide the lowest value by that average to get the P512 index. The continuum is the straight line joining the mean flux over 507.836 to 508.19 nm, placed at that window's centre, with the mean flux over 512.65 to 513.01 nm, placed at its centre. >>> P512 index 106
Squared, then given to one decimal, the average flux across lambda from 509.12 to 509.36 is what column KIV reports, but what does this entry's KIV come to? 3.4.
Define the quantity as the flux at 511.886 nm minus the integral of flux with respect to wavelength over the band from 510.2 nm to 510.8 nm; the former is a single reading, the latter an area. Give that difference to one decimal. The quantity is 0.9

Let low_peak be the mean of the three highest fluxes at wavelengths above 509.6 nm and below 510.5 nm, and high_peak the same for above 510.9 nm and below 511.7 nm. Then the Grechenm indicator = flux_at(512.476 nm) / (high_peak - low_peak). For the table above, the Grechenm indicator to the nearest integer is 18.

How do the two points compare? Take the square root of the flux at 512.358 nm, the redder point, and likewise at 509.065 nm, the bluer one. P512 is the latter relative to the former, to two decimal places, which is 1.03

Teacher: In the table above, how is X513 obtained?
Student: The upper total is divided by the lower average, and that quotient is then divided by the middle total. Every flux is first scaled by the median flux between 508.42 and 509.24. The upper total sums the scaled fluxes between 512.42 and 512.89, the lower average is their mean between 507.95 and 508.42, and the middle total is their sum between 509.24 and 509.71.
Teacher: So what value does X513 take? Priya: 0.95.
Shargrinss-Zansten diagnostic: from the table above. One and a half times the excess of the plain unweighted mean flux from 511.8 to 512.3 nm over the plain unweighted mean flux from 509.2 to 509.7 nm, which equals -0.06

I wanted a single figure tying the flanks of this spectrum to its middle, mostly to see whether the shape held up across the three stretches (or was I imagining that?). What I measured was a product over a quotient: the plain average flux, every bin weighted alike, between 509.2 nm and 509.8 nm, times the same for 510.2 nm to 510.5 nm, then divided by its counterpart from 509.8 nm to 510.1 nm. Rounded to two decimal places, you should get 1.73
